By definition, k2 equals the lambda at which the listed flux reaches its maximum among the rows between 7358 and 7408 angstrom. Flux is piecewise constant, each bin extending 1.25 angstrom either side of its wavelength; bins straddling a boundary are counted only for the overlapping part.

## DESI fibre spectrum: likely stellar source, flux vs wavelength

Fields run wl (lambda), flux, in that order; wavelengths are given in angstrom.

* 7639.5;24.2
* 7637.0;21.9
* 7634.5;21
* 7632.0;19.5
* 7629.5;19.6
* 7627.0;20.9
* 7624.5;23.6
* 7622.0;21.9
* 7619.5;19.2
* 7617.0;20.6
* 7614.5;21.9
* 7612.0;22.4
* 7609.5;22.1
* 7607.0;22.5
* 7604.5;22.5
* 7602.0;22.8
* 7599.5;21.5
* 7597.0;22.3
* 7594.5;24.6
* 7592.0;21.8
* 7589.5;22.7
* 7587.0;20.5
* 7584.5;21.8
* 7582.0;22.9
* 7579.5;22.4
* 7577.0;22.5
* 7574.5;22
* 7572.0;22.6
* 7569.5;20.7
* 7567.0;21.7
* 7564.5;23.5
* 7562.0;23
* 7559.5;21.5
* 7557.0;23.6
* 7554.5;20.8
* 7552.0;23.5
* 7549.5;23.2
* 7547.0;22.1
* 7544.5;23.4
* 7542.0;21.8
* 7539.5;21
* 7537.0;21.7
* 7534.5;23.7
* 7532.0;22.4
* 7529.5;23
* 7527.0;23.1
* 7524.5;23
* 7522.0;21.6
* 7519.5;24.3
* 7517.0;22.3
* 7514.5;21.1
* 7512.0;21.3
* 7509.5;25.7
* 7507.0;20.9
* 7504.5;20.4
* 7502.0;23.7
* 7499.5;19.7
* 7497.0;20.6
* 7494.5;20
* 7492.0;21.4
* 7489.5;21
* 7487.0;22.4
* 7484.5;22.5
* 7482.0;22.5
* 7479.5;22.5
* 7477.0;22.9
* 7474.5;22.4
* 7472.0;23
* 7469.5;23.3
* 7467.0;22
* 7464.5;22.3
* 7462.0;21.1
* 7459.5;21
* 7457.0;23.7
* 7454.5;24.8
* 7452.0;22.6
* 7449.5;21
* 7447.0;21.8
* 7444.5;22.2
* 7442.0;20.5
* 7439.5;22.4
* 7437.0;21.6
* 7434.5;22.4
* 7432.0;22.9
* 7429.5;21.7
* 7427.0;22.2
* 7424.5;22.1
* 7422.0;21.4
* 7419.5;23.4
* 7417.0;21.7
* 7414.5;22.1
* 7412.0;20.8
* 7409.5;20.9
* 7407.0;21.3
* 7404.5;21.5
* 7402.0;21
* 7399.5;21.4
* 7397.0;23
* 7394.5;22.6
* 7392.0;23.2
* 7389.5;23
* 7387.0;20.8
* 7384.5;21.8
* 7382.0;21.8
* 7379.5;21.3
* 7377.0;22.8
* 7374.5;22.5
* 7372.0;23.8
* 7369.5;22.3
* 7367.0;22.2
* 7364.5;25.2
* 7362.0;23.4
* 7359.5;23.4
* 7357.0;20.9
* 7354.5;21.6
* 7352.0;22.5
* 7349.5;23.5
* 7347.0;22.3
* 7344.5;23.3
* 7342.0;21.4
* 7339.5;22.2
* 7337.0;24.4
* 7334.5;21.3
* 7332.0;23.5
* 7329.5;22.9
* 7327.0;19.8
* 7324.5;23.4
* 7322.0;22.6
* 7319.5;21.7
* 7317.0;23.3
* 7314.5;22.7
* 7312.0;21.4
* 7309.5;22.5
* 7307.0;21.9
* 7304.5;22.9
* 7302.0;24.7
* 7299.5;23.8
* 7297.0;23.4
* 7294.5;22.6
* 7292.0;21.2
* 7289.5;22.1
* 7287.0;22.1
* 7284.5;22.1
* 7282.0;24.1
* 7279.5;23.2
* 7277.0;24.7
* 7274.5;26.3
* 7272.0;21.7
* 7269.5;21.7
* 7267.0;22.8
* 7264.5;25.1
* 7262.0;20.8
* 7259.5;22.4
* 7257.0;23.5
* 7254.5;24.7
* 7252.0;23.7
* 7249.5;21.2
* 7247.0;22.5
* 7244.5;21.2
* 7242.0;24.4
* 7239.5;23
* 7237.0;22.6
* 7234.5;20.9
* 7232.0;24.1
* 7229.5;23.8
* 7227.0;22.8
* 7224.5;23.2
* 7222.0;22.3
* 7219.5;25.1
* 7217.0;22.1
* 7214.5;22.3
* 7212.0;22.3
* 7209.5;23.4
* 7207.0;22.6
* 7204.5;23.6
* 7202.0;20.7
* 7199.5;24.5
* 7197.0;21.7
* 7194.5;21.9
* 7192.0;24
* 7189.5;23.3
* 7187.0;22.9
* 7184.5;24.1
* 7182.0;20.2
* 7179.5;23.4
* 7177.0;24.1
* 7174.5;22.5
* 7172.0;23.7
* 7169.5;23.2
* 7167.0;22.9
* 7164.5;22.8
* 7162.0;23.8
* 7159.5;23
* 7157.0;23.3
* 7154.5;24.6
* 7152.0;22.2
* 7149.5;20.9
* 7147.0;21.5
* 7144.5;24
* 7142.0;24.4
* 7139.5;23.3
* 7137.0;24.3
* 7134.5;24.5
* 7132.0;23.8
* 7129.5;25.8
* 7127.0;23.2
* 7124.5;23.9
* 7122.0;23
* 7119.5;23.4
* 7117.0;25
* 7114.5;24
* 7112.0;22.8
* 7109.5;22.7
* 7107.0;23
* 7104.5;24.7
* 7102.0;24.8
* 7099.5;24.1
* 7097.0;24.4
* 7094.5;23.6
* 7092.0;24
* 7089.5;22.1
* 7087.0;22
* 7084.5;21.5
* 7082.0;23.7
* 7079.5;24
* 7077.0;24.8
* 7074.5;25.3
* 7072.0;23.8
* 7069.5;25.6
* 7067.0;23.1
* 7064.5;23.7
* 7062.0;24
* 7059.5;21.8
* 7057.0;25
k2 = 7364.5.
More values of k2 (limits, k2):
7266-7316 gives 7274.5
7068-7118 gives 7069.5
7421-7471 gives 7454.5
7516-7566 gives 7519.5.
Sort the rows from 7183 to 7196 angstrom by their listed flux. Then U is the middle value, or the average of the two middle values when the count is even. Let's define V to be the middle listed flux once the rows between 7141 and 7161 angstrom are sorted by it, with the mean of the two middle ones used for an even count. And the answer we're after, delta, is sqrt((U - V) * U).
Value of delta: 1.9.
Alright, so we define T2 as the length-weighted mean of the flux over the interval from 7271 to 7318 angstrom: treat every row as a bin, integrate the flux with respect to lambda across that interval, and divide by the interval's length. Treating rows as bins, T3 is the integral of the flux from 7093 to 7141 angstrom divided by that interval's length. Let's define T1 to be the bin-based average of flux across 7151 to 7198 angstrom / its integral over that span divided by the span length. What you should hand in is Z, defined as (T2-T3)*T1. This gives -21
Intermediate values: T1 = 23.0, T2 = 23.0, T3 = 23.9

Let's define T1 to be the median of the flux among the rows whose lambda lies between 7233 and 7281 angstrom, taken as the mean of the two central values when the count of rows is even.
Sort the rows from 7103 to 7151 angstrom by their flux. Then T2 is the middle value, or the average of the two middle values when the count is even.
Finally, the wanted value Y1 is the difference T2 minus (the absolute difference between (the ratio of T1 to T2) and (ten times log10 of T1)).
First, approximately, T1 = 22.8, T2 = 23.8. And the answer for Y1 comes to 11.2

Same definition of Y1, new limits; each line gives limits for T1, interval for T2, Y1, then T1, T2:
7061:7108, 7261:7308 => 10.1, 24.0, 22.8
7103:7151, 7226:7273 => 10.1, 23.8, 22.8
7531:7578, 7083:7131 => 11.0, 22.4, 23.6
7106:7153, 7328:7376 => 9.8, 23.4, 22.5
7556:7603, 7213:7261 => 10.3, 22.4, 22.8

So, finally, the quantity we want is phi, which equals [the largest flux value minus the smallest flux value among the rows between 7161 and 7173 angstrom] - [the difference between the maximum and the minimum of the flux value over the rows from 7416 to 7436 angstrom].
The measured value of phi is -1.0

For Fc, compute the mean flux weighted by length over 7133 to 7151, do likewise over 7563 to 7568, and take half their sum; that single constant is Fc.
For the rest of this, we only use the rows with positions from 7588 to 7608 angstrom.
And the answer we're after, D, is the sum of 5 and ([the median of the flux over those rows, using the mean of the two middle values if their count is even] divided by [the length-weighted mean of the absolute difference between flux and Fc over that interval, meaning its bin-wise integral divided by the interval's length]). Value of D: 32.7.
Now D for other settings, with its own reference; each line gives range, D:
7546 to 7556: 29.0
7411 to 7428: 24.7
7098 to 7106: 21.3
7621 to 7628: 22.8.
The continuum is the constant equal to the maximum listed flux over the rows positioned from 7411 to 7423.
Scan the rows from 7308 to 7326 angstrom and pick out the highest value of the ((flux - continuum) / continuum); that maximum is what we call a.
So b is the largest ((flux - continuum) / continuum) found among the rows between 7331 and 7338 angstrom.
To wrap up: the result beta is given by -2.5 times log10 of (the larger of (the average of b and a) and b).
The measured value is 3.4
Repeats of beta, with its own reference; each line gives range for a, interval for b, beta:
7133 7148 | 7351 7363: 4.1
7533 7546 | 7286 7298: 5.5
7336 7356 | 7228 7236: 3.6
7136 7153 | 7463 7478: 4.3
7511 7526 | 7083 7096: 3.7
